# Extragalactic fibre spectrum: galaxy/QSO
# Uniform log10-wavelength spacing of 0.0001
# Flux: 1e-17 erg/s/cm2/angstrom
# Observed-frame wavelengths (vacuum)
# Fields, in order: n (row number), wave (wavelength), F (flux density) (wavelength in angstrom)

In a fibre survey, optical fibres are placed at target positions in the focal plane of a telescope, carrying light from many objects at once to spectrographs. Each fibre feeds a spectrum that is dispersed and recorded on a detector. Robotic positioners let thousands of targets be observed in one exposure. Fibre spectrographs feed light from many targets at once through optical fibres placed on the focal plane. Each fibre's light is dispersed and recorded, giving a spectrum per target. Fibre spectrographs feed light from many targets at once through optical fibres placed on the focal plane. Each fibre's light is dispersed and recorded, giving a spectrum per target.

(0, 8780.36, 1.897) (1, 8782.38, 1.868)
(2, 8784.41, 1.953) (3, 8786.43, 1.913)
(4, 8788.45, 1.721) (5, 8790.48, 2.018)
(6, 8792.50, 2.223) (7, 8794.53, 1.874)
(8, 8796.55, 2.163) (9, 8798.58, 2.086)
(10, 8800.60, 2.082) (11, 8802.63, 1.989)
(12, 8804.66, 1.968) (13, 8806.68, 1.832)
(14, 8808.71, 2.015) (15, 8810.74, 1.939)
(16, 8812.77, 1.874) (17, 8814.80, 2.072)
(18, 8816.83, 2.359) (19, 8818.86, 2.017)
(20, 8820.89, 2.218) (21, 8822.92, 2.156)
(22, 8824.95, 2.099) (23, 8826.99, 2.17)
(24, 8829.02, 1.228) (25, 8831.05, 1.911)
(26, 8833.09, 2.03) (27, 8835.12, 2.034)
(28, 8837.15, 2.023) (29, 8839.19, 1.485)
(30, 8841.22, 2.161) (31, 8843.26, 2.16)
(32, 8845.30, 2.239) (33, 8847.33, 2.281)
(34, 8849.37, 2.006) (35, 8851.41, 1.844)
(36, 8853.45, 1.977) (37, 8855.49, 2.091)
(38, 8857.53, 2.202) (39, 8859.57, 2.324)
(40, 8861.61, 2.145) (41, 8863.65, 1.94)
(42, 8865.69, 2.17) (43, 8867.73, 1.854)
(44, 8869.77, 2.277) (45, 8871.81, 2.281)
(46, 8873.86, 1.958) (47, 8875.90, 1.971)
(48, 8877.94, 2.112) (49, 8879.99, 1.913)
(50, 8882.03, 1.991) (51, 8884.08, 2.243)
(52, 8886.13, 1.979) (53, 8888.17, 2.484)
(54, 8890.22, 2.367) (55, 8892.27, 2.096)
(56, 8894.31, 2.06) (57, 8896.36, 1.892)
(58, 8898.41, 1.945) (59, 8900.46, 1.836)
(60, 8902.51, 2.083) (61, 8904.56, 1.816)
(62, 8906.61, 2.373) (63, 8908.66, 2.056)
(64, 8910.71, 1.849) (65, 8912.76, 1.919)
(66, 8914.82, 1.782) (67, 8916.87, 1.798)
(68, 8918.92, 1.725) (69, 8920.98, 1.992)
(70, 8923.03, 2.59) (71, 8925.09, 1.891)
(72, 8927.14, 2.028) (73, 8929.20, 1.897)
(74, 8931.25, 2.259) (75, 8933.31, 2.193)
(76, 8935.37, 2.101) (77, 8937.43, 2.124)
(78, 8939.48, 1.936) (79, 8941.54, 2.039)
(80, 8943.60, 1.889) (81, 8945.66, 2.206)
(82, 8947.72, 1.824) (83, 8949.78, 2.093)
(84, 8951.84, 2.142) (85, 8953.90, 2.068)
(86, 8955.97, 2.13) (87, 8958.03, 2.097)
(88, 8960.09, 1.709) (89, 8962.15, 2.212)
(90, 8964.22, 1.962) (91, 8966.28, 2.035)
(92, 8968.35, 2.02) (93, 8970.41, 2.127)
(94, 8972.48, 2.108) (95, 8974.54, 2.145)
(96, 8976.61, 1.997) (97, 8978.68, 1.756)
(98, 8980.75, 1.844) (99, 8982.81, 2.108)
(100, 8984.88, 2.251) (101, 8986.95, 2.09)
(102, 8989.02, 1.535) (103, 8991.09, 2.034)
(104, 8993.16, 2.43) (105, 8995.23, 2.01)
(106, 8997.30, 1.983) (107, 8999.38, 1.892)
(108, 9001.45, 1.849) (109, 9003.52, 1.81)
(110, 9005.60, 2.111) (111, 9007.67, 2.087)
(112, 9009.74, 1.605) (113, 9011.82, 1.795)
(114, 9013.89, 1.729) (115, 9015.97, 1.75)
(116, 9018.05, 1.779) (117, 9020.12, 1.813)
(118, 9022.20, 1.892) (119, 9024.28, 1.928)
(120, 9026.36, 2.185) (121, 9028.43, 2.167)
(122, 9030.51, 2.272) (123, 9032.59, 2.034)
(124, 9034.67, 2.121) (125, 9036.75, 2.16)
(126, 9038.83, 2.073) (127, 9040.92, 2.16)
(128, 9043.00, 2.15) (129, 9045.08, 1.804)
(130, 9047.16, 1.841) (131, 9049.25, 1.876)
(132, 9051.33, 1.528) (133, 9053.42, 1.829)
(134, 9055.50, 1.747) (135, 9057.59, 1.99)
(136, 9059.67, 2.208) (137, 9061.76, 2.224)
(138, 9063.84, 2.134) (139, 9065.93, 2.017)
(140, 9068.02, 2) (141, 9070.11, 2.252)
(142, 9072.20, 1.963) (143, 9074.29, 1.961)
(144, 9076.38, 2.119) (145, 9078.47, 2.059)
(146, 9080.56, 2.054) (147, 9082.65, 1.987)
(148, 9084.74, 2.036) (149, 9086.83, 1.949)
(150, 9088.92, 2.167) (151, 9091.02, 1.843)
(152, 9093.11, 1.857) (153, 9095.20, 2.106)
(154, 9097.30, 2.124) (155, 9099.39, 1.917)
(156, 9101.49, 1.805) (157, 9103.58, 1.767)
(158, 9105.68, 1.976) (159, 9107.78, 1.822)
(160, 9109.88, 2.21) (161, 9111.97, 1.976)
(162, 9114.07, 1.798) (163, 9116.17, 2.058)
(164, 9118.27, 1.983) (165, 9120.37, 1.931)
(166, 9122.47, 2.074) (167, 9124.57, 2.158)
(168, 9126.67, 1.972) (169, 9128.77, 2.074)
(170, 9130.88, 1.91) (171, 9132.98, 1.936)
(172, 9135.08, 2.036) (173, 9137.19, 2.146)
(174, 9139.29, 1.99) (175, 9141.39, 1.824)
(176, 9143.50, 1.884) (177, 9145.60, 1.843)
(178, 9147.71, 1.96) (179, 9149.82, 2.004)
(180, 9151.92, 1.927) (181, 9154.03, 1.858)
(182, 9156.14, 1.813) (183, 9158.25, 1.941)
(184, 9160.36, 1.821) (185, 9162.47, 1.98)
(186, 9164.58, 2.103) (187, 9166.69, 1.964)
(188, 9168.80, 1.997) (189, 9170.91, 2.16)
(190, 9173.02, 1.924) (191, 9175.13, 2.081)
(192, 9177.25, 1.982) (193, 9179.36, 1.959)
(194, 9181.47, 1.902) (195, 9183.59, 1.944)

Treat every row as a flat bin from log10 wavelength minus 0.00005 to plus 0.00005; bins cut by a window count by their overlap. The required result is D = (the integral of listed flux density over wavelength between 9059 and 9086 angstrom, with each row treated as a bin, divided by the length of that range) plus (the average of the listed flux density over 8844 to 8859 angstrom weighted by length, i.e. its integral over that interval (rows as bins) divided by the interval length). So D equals 4.17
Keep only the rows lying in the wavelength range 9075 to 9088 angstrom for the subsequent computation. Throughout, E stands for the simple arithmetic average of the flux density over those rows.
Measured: 2.03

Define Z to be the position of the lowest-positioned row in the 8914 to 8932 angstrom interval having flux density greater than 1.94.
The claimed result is 8920.98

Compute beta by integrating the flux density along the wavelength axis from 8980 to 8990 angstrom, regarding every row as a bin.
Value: 20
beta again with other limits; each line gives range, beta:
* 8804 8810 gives 12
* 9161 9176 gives 30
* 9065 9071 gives 13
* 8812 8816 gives 8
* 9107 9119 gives 24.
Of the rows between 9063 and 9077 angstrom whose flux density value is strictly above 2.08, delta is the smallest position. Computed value 9063.84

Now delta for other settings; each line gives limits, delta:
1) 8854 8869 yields 8855.49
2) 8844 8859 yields 8845.30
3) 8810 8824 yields 8816.83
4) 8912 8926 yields 8923.03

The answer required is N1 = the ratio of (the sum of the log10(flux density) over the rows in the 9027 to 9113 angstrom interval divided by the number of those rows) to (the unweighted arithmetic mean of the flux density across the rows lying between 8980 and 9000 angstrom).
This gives 0.149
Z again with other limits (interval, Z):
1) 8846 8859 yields 8847.33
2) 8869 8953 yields 8869.77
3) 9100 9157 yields 9105.68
